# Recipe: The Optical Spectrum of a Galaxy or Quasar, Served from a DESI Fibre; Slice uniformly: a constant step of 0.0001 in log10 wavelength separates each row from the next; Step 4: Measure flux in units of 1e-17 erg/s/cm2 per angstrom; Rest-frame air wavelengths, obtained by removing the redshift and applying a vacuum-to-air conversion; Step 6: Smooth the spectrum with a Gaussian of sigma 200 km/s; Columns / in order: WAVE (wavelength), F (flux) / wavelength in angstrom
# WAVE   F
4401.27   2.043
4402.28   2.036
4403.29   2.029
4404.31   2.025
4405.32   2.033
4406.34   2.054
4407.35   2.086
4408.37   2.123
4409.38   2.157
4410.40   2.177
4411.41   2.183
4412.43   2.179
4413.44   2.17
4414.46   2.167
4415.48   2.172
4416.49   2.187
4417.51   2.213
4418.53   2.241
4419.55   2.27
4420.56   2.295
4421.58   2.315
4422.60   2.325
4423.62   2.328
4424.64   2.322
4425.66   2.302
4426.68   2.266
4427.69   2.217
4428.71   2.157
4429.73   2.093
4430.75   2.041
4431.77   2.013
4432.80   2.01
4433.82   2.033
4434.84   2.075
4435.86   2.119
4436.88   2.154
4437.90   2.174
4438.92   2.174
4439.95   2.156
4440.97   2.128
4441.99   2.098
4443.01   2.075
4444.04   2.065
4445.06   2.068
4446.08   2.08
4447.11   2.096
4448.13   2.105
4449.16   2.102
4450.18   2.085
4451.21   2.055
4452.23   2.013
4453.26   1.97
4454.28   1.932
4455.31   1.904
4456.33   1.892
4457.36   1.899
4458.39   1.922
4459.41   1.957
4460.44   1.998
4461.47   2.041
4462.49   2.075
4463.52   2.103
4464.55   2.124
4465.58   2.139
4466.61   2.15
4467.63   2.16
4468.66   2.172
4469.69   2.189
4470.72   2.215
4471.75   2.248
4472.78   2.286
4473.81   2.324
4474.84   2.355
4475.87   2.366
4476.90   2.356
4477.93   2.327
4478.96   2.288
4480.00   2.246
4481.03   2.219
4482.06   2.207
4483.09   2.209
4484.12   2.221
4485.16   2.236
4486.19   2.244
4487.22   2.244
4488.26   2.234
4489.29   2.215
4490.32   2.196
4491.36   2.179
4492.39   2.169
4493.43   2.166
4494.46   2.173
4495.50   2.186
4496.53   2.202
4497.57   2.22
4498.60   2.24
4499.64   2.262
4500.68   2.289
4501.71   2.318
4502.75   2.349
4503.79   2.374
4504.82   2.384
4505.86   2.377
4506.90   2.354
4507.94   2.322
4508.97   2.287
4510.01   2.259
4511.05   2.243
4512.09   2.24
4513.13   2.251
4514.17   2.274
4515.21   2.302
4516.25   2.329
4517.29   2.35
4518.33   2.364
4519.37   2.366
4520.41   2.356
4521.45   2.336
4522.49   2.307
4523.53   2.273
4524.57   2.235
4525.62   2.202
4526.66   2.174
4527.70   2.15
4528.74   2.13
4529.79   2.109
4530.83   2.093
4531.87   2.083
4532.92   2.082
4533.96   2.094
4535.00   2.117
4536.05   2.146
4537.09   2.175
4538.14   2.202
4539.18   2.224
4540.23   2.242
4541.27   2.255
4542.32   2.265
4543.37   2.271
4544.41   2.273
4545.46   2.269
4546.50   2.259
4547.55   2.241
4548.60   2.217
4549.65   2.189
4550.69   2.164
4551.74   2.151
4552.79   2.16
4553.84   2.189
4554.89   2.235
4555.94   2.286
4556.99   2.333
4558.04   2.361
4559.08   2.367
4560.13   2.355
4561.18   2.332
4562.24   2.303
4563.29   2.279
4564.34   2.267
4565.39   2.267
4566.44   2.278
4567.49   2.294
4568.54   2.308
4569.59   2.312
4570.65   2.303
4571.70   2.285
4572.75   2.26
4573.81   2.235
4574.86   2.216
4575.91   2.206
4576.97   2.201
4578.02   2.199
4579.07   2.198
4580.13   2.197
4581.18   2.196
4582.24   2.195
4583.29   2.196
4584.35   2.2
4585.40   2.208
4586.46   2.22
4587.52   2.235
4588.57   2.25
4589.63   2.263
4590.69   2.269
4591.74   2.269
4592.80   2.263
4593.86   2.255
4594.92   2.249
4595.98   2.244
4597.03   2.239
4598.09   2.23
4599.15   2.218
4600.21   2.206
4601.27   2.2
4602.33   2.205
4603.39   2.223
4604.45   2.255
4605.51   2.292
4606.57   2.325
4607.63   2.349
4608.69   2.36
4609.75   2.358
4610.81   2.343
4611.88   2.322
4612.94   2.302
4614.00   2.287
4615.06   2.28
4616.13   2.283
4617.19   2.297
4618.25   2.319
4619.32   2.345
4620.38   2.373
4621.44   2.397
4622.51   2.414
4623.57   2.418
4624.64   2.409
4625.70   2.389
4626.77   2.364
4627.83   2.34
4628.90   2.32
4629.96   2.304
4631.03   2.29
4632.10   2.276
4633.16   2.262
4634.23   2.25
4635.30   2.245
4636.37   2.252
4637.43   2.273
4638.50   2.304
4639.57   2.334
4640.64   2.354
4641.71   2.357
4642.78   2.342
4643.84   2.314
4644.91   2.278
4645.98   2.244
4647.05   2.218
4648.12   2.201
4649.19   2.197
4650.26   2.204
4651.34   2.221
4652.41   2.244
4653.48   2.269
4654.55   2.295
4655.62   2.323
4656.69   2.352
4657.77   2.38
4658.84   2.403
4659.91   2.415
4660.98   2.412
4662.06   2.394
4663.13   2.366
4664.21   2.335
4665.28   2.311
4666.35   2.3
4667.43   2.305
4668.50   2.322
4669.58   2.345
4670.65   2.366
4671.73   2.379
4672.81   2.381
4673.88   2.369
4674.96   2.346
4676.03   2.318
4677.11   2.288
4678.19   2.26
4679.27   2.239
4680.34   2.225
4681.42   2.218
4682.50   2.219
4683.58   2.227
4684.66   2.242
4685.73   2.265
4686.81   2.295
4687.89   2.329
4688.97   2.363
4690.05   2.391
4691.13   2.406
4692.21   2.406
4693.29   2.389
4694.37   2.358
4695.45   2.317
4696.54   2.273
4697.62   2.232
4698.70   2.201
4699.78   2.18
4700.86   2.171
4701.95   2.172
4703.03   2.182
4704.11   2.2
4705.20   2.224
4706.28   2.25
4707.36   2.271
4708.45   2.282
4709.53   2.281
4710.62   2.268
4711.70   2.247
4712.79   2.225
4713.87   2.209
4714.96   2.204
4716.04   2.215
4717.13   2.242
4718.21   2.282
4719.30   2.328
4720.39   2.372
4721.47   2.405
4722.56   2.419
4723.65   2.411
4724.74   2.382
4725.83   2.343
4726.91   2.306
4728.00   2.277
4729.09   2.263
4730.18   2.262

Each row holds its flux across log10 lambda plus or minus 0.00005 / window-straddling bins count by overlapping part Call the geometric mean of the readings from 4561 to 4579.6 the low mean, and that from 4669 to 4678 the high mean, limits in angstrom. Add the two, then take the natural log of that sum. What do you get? 1.53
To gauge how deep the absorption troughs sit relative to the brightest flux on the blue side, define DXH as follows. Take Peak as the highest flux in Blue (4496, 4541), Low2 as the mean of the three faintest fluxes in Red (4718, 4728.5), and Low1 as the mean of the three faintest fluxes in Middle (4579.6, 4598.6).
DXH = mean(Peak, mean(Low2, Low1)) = 2.31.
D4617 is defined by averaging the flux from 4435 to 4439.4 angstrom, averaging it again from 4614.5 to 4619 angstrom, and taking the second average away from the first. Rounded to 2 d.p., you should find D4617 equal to -0.14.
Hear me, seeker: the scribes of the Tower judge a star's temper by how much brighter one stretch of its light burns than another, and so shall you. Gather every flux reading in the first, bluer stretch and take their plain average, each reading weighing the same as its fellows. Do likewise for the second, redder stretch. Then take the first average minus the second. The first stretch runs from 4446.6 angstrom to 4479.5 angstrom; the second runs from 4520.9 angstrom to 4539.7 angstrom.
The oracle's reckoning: -0.054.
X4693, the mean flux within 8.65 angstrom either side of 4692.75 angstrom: 2.30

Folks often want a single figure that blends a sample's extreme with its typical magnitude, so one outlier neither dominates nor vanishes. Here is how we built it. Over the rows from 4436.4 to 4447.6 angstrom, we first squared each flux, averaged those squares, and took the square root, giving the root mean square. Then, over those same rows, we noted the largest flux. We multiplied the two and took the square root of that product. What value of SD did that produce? 2.14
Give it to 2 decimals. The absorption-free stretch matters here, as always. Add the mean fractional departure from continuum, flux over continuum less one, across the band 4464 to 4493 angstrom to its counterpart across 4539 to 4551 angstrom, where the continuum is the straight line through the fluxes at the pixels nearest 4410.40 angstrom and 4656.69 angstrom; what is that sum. -0.01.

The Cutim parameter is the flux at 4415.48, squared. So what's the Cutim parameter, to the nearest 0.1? 4.7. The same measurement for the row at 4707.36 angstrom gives 5.2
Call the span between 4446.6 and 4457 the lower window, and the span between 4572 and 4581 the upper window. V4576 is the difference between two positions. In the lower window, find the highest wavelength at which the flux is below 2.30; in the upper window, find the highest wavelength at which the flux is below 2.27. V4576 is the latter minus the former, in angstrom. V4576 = 123.8 angstrom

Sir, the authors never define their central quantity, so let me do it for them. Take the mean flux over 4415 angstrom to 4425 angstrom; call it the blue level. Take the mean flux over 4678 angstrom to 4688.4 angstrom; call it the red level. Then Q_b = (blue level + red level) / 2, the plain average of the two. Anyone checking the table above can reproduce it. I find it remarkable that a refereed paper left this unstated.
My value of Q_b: 2.259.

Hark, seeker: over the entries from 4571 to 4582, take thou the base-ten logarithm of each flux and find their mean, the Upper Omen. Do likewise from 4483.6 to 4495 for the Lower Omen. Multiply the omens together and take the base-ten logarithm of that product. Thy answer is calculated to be -0.924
